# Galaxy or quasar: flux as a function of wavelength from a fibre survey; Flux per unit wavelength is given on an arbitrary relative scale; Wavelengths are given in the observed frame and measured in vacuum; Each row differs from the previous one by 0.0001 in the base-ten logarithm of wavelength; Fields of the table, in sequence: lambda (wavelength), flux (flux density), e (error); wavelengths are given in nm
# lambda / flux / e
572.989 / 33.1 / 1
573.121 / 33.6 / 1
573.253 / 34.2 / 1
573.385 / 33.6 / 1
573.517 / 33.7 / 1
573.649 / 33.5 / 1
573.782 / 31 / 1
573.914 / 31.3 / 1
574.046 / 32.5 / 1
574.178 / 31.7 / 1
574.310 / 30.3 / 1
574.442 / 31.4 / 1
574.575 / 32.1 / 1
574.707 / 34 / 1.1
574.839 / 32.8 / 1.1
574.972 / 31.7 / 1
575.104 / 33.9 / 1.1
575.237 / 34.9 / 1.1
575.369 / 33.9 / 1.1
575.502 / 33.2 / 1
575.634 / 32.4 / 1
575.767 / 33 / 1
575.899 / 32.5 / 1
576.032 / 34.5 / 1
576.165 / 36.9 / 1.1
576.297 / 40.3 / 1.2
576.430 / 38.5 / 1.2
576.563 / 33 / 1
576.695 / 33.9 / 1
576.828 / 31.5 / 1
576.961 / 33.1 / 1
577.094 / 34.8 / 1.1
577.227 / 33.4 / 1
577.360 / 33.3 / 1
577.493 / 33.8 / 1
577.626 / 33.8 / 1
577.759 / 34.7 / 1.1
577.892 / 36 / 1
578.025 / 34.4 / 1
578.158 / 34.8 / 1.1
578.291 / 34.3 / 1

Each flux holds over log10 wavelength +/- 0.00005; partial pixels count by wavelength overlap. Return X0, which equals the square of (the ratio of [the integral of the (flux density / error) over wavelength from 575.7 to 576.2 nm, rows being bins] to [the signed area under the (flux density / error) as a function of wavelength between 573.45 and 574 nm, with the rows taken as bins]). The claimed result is 0.88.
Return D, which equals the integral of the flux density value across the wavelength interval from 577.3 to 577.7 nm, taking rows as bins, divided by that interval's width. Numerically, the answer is 33.7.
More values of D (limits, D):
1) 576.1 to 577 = 35.4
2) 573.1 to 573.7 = 33.7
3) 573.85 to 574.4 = 31.5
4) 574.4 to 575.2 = 32.7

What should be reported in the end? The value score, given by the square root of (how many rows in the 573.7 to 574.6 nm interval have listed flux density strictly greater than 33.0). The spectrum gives 0.0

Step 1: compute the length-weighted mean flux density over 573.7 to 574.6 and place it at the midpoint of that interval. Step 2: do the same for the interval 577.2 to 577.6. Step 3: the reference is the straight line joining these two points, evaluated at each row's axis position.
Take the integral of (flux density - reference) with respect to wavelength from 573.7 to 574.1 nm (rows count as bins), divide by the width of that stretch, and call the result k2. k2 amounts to 0.35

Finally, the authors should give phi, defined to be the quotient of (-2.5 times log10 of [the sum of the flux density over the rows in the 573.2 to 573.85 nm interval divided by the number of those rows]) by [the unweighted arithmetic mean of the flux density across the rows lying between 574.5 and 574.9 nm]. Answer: -0.115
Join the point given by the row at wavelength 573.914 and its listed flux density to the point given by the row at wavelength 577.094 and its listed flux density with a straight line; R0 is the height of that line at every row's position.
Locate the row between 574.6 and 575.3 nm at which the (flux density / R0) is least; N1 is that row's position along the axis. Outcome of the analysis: 574.972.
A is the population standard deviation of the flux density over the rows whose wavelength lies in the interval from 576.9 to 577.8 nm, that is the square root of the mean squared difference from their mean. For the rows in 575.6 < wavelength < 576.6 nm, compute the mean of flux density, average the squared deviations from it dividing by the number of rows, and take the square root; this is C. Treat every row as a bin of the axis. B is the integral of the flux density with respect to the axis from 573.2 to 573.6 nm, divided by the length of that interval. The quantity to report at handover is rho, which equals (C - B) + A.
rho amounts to -30.3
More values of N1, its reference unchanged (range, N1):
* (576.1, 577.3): 576.828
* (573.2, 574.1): 573.782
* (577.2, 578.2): 577.360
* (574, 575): 574.310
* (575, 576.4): 575.899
